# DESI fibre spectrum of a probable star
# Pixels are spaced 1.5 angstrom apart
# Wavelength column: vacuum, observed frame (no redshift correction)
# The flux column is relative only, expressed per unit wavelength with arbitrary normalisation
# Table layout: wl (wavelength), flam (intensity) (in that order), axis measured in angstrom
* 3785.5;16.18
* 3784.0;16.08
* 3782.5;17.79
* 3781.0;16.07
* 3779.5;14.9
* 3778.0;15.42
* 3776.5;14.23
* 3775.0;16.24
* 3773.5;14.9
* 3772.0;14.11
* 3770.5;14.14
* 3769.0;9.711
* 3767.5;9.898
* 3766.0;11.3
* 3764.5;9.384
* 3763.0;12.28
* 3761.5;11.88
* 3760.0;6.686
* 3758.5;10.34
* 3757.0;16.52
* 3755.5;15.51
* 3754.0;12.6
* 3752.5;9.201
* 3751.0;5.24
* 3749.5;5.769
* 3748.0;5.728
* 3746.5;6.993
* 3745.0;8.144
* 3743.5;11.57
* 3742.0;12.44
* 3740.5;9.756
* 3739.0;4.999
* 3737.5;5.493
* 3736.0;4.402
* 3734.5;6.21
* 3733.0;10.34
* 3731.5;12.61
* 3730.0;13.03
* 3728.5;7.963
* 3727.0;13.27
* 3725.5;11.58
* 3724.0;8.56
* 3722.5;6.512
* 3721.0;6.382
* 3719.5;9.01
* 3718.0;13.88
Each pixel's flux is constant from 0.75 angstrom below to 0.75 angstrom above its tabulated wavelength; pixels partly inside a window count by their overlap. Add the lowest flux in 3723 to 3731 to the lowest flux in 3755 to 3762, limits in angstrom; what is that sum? 15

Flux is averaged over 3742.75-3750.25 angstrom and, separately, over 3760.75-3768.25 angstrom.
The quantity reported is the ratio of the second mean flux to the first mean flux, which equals 1.43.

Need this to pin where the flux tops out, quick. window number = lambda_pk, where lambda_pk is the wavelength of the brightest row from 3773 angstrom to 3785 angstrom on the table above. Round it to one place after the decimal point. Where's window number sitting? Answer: 3782.5 angstrom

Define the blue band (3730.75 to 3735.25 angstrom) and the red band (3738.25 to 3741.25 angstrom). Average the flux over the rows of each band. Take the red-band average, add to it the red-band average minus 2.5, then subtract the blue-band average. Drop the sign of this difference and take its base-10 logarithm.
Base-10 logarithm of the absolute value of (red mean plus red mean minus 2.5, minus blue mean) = 0.40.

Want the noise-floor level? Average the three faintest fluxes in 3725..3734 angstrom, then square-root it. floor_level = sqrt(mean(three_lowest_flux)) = 3.16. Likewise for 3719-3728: 2.67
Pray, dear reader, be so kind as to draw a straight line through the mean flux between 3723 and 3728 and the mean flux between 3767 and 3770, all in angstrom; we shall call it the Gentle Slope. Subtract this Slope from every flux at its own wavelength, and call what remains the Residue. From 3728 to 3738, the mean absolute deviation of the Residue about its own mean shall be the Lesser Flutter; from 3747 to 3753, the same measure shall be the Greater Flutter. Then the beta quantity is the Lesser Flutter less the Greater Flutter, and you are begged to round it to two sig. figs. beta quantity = 1.5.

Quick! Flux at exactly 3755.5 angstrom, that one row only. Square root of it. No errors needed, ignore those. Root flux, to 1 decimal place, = 3.9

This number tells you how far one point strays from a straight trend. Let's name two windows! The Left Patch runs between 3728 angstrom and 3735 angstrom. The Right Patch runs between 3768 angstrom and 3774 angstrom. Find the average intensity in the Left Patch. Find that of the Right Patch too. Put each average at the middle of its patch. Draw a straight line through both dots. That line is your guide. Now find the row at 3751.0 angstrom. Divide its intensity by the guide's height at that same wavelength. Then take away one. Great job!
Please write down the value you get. -0.55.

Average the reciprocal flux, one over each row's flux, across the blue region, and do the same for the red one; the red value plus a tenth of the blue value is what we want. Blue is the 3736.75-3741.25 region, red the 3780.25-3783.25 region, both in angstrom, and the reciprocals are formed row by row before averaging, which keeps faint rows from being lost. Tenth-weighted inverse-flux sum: 0.075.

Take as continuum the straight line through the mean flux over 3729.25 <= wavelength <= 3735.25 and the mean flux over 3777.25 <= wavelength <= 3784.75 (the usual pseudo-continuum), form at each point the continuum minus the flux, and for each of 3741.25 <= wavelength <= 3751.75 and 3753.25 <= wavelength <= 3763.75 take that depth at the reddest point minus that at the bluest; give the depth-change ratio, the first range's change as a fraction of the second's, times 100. 615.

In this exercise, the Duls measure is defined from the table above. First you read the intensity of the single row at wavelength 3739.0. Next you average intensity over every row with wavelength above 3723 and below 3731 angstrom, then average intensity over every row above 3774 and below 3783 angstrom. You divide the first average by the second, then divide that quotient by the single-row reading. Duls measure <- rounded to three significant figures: 0.138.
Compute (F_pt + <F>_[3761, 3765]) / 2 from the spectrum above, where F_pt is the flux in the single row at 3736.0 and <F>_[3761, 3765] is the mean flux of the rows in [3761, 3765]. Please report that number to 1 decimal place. 7.8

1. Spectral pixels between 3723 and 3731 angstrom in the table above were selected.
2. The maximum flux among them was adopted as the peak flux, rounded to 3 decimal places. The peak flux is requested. 13.270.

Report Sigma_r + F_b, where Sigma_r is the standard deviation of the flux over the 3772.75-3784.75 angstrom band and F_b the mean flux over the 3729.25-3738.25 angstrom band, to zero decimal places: 10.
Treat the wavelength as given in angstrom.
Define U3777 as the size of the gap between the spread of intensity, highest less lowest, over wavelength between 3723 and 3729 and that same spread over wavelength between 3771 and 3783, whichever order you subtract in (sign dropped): 1.6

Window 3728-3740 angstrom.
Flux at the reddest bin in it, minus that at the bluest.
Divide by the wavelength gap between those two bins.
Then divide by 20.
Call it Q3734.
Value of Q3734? -0.014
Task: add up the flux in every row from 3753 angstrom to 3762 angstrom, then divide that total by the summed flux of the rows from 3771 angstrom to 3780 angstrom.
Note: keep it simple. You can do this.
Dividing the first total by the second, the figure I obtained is 0.819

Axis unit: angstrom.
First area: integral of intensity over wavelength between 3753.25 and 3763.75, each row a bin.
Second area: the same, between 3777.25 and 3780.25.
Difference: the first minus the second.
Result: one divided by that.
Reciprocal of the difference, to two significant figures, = 0.012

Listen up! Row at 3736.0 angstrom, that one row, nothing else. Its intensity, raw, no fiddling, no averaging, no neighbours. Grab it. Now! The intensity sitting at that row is 4.402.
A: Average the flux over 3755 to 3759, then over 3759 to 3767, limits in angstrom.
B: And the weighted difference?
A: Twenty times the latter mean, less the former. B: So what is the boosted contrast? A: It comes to 192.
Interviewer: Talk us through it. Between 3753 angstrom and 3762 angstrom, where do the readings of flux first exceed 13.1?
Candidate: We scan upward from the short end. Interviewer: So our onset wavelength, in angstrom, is 3755.5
